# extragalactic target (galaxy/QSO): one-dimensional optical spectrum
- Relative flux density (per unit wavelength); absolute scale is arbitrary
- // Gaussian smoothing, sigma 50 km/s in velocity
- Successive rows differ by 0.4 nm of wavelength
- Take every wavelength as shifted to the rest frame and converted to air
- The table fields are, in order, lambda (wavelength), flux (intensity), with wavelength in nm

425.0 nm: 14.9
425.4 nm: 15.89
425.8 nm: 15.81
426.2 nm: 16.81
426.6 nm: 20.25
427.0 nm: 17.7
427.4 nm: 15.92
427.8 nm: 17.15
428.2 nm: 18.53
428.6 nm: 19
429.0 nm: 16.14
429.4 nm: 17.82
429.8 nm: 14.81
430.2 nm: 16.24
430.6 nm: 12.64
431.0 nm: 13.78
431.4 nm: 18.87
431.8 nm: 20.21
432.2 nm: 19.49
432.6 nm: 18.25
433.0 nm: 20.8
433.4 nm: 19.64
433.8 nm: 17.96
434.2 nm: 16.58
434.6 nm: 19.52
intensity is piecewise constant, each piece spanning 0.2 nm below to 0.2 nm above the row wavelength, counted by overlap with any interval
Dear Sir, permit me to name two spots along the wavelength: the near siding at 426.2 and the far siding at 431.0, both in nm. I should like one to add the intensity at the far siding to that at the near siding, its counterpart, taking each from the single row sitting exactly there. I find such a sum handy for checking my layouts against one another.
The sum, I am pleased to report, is 30.6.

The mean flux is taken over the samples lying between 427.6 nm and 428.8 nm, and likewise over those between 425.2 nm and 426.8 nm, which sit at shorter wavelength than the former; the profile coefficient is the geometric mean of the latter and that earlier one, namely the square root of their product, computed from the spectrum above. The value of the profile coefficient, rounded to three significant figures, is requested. 17.7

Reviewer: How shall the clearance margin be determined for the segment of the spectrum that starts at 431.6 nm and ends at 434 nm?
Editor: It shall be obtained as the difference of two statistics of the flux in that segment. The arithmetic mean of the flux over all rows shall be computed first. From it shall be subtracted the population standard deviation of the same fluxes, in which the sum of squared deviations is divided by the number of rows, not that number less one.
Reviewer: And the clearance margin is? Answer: 18.4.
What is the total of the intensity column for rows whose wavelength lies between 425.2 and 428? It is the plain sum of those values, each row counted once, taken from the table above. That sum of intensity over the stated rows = 120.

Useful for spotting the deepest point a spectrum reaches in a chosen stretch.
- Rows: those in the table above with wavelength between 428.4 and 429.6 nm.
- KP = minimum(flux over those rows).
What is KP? 16.14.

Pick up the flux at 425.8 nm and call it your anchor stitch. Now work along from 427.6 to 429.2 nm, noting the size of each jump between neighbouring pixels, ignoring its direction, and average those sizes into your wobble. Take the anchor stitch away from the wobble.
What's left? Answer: -14.2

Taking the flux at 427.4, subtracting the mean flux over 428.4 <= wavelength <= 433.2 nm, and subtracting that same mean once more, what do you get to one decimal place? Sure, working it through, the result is -18.8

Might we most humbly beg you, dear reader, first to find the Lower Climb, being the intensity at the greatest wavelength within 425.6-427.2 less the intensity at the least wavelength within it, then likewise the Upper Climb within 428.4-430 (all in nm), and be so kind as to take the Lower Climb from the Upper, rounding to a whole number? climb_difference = -6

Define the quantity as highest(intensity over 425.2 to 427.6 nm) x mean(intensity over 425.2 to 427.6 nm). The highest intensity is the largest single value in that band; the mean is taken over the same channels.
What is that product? 346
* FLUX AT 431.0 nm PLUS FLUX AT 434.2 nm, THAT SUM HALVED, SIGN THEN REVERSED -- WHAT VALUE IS -15.2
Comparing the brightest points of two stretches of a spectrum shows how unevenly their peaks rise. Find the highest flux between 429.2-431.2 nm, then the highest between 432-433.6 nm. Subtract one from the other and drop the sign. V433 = 3.0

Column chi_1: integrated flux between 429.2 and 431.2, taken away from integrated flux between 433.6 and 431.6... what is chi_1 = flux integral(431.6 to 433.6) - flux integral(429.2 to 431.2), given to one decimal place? 9.2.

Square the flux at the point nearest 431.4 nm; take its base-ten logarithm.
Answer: 2.55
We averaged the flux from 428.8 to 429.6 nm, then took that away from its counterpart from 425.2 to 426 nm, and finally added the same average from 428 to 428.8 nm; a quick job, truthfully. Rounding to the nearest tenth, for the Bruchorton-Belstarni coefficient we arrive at 17.6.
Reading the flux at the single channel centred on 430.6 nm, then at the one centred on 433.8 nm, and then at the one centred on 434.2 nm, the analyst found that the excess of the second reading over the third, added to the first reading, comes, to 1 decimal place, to 14.0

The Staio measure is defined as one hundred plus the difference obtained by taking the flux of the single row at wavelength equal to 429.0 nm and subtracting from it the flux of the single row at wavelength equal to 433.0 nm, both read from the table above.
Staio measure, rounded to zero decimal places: 95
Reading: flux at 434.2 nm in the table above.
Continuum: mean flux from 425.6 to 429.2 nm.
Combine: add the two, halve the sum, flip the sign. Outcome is -17.0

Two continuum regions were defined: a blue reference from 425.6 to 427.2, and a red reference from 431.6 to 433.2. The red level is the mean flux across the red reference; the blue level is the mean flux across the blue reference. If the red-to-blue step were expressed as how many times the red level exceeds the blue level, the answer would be 1.1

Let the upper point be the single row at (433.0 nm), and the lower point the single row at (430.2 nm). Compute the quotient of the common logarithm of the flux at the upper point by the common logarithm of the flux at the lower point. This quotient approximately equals 1.09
